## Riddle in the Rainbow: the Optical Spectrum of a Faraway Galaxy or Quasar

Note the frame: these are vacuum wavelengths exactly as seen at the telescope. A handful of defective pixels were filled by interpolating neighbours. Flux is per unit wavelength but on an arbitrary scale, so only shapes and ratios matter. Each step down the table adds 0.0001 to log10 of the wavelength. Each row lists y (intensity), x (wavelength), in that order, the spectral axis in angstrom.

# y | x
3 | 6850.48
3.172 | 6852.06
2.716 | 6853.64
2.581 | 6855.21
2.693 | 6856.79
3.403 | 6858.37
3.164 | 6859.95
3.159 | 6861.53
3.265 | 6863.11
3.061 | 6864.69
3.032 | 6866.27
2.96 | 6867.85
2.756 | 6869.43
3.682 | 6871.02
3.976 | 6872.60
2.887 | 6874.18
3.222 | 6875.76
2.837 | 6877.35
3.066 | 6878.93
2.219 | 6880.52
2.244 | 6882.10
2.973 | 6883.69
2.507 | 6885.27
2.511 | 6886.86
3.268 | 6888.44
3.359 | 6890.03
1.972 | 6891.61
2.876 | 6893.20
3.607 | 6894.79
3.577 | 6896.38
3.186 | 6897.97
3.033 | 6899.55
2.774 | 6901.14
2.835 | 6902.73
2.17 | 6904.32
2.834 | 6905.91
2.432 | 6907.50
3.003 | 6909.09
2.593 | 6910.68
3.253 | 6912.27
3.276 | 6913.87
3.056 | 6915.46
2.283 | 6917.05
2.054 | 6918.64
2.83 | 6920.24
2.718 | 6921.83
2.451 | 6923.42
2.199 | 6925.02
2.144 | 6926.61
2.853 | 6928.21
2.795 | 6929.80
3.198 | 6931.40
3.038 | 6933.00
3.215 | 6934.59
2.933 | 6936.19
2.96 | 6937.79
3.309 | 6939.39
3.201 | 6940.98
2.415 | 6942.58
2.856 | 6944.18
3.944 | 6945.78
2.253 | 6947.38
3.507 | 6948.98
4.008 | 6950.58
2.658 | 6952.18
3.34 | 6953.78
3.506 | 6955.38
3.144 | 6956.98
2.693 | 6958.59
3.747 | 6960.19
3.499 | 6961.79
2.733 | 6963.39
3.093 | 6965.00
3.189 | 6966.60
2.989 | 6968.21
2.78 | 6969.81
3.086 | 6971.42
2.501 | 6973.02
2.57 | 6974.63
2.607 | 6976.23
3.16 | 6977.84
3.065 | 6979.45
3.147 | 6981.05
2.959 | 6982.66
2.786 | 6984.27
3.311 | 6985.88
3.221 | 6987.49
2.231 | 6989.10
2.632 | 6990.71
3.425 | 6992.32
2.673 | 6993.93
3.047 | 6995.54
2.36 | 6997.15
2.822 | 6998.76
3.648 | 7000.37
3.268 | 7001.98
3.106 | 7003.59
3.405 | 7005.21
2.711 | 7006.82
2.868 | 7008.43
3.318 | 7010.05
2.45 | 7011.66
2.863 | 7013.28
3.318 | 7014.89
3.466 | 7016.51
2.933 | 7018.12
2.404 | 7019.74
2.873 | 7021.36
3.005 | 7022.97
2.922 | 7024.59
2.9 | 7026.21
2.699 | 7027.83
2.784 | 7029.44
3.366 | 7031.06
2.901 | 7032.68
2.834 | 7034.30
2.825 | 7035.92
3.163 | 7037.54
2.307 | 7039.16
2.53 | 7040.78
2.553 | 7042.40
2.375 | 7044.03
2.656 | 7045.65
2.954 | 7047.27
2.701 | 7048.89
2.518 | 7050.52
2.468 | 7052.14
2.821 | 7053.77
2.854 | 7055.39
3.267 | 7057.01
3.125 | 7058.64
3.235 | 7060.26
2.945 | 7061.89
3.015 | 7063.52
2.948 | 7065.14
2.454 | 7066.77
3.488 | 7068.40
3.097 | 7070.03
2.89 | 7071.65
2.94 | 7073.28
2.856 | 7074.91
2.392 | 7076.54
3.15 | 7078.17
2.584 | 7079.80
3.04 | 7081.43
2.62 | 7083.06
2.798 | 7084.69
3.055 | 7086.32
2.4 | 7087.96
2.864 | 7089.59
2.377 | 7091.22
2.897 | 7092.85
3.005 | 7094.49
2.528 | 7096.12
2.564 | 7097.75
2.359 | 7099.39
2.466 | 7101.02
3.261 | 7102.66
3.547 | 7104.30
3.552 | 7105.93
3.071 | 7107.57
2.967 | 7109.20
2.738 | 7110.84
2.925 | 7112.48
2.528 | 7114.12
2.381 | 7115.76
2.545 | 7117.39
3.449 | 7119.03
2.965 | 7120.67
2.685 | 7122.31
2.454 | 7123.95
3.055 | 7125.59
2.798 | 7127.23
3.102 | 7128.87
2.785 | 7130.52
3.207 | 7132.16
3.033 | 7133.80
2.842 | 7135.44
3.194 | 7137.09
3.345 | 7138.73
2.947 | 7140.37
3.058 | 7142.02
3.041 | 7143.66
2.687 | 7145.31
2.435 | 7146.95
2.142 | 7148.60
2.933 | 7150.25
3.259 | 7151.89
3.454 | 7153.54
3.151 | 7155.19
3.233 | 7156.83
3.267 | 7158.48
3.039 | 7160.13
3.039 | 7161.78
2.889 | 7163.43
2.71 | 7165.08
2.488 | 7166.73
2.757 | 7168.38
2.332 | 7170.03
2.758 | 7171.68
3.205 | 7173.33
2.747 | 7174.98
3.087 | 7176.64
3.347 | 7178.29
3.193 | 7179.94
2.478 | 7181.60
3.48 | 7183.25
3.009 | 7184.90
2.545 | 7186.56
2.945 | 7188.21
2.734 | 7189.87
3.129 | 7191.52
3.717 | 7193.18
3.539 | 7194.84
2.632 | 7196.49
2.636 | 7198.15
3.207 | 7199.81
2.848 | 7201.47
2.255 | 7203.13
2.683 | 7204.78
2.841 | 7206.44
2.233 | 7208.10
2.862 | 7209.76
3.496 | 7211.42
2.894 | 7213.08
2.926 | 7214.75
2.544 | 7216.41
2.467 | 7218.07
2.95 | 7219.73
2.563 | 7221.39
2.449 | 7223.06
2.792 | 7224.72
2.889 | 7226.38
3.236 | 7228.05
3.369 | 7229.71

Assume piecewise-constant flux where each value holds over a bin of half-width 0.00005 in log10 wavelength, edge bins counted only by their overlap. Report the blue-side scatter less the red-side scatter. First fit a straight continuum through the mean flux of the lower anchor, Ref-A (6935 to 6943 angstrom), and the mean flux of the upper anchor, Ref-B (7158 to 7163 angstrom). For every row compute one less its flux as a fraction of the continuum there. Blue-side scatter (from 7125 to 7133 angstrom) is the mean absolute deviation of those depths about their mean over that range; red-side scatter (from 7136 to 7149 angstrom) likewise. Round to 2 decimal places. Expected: -0.05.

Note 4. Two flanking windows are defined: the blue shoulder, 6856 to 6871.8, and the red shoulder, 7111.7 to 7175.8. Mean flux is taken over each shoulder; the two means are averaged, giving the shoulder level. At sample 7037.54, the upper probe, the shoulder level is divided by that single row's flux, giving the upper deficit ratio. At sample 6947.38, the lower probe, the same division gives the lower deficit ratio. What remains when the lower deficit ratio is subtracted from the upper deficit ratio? -0.38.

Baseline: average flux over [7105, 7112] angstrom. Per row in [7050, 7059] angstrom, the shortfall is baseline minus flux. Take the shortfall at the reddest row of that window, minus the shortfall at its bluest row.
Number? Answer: -0.6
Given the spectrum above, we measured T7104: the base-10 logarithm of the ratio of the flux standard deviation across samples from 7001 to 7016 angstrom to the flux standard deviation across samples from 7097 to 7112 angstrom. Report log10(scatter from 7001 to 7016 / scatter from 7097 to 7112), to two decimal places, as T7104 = -0.14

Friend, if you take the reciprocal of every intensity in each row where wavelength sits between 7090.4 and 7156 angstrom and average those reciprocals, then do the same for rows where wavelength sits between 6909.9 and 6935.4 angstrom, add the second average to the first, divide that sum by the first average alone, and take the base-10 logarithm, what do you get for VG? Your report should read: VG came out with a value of 0.314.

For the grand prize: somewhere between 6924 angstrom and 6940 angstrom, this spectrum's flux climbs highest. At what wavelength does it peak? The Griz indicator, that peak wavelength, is 6939.39 angstrom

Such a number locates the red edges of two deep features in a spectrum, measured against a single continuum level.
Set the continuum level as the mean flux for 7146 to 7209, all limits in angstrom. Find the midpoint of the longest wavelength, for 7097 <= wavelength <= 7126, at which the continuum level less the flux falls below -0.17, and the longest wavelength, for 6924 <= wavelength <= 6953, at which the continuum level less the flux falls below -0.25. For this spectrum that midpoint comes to 7034.8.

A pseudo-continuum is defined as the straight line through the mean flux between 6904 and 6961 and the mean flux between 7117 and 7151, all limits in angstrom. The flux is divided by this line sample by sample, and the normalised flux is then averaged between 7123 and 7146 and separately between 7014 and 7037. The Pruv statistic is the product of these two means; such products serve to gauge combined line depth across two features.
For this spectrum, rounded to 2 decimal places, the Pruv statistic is 1.04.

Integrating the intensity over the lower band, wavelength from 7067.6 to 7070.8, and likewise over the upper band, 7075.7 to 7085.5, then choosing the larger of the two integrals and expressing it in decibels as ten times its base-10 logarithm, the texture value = 14.3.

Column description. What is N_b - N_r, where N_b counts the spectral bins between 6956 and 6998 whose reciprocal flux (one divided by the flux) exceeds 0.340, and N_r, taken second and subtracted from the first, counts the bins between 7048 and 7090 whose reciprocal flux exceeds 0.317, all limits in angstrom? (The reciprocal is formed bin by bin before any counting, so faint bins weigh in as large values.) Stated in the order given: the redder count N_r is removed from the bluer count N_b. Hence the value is -12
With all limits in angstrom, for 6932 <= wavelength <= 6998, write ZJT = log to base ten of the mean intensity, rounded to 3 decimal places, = 0.480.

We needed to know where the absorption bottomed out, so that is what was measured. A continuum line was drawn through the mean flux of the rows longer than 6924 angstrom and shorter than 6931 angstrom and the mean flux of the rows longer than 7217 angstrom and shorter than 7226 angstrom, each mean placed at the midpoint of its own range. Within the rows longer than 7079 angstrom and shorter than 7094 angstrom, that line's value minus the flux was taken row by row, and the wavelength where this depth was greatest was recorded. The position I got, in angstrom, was 7091.22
